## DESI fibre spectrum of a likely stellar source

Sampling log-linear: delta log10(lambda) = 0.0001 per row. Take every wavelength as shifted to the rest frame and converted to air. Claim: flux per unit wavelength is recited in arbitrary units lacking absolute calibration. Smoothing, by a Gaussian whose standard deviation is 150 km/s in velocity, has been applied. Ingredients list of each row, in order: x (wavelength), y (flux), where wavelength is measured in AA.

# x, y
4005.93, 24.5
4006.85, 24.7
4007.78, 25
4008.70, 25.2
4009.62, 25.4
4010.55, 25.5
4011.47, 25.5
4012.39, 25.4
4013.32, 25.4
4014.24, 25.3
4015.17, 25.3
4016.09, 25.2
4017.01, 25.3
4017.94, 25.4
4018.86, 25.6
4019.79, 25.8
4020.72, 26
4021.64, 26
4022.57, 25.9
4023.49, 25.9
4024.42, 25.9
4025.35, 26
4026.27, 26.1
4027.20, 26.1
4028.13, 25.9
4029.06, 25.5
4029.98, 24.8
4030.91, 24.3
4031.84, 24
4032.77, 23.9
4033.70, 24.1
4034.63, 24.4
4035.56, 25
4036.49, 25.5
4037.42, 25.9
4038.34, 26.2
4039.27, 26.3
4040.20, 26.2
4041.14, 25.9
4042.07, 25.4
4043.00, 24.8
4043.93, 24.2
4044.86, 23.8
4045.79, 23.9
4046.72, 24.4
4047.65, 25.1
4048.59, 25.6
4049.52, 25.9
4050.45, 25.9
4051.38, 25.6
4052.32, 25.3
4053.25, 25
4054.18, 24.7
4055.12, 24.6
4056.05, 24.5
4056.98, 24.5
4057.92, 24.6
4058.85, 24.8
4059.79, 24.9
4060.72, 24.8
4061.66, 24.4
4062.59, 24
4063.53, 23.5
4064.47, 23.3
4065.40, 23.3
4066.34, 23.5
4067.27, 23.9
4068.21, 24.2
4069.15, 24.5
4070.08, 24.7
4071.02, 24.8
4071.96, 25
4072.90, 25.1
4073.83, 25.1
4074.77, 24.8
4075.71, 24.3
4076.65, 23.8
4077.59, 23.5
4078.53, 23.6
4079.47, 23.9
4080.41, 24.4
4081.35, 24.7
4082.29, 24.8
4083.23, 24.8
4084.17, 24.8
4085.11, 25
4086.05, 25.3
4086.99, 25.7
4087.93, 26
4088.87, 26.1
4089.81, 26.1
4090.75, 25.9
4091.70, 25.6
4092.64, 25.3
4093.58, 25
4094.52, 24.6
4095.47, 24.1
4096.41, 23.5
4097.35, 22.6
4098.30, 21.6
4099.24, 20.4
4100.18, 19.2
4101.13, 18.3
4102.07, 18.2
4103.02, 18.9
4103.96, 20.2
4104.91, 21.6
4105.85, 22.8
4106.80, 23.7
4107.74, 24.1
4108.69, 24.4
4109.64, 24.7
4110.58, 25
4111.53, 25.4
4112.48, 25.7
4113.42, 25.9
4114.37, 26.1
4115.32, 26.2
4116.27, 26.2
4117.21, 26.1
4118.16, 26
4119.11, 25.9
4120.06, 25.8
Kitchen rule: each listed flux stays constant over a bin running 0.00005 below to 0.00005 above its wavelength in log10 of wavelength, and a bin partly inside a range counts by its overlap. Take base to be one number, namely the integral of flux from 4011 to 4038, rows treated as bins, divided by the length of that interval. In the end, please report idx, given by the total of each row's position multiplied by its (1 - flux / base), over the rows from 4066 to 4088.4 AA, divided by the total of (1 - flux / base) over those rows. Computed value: 4074.4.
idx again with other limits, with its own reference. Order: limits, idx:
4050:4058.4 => 4056.9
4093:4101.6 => 4099.1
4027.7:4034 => 4032.6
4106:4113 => 4107.7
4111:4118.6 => 4115.6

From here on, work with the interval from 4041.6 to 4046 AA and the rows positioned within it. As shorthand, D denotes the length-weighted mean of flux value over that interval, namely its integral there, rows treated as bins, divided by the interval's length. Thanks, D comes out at 24.5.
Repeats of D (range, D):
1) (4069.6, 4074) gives 25.0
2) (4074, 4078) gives 24.1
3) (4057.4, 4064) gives 24.4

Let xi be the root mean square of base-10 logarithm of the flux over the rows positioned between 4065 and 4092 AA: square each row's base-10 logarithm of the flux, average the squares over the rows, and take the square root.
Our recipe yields 1.39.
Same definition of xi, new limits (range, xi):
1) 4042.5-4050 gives 1.39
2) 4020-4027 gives 1.41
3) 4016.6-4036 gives 1.40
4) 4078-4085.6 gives 1.39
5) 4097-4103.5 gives 1.30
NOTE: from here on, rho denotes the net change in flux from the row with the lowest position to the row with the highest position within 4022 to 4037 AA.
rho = -0.4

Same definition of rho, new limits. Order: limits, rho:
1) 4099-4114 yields 5.5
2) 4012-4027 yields 0.7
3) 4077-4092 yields 2.1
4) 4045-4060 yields 1.0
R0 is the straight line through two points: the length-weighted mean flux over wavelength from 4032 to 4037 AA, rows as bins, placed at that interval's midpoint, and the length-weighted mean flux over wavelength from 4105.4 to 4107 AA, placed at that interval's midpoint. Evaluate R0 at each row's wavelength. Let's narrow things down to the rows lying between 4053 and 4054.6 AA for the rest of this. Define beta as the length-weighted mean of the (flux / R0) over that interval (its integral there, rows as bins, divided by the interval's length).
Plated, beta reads 1.031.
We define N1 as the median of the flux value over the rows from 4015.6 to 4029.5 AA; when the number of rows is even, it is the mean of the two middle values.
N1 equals 25.90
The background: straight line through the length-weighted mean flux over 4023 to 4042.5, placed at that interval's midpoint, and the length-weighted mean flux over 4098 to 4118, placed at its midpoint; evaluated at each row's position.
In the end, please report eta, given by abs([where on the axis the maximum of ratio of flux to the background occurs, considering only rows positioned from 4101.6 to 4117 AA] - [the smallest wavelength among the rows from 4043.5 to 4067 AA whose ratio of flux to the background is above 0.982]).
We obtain 68.6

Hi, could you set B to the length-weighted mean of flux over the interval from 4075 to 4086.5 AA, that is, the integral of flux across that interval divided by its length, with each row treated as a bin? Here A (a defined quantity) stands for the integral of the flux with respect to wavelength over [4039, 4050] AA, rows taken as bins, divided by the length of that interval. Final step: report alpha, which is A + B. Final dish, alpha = 49.5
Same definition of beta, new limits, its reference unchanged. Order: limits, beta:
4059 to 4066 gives 1.002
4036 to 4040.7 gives 1.064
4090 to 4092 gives 1.099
